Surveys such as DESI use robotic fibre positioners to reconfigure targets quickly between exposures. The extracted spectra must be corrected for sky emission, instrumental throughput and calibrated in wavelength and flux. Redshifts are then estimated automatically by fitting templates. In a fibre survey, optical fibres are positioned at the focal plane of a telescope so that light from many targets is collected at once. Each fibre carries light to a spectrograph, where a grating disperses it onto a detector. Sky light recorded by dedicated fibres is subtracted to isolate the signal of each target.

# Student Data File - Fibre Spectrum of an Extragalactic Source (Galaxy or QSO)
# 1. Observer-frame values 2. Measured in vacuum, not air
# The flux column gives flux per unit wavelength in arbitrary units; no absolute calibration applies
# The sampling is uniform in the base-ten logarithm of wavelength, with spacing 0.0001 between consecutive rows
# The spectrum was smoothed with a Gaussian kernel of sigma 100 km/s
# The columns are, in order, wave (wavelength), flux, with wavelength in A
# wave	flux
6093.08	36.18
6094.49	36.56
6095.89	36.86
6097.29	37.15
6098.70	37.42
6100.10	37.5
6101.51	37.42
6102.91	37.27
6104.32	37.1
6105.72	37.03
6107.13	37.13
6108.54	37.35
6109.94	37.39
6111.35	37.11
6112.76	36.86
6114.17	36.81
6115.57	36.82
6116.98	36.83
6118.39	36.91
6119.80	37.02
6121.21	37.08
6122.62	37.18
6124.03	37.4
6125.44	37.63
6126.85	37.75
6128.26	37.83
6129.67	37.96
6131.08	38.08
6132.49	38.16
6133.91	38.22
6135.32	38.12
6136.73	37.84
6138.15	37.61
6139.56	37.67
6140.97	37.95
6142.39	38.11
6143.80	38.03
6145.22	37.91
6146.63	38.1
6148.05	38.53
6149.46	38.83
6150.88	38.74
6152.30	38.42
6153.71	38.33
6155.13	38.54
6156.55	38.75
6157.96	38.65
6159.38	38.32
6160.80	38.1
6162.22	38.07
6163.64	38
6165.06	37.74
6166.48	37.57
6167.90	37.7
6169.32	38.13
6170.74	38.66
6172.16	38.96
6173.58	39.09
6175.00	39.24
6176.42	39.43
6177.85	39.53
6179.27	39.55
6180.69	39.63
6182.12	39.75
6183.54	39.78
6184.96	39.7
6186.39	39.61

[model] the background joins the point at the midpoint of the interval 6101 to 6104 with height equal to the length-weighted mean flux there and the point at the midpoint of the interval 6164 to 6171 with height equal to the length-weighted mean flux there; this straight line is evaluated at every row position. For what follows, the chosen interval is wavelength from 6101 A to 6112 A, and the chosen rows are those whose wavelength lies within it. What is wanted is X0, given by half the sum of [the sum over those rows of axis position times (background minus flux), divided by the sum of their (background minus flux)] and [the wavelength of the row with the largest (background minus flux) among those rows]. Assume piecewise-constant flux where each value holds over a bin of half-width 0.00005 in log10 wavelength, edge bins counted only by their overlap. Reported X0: 6106.7 A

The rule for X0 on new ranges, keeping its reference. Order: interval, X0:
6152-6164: 6160.1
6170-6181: 6173.6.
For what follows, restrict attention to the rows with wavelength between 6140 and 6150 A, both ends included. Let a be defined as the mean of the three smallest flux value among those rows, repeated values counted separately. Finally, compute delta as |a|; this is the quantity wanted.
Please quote 38.0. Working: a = 38.0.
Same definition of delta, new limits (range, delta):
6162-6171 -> 37.7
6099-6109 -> 37.1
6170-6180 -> 38.9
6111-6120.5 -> 36.8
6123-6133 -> 37.6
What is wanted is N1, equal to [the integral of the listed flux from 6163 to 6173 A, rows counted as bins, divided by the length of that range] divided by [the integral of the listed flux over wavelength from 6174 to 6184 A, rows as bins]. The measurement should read 0.096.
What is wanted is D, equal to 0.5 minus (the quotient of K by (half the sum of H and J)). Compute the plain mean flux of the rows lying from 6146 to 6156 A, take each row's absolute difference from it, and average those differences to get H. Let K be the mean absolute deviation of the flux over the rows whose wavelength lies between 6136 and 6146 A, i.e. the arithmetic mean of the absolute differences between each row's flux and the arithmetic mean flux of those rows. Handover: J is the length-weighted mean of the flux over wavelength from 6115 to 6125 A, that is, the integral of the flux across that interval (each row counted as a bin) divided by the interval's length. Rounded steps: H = 0.18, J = 37.0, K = 0.14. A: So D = 0.492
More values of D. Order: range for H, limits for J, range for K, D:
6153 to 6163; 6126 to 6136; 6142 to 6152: 0.483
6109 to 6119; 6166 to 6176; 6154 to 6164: 0.487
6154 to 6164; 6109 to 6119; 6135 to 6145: 0.491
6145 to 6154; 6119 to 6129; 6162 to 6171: 0.486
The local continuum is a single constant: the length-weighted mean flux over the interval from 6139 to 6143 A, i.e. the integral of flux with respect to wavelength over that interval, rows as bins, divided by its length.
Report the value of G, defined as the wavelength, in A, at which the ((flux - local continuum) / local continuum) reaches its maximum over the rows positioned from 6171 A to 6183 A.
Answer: 6182.12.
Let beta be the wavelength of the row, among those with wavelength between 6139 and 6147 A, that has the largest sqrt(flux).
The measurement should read 6142.39 A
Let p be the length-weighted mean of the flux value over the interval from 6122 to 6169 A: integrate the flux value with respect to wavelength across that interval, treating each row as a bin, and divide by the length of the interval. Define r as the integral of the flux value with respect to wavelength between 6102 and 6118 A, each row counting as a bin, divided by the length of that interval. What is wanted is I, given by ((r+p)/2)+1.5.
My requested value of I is 39.1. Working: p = 38.1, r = 37.1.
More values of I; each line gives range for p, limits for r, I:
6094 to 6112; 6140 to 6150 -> 39.2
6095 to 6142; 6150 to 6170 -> 39.3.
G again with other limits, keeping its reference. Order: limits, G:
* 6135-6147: 6135.32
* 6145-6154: 6149.46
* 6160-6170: 6169.32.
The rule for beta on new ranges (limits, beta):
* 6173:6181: 6180.69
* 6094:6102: 6100.10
